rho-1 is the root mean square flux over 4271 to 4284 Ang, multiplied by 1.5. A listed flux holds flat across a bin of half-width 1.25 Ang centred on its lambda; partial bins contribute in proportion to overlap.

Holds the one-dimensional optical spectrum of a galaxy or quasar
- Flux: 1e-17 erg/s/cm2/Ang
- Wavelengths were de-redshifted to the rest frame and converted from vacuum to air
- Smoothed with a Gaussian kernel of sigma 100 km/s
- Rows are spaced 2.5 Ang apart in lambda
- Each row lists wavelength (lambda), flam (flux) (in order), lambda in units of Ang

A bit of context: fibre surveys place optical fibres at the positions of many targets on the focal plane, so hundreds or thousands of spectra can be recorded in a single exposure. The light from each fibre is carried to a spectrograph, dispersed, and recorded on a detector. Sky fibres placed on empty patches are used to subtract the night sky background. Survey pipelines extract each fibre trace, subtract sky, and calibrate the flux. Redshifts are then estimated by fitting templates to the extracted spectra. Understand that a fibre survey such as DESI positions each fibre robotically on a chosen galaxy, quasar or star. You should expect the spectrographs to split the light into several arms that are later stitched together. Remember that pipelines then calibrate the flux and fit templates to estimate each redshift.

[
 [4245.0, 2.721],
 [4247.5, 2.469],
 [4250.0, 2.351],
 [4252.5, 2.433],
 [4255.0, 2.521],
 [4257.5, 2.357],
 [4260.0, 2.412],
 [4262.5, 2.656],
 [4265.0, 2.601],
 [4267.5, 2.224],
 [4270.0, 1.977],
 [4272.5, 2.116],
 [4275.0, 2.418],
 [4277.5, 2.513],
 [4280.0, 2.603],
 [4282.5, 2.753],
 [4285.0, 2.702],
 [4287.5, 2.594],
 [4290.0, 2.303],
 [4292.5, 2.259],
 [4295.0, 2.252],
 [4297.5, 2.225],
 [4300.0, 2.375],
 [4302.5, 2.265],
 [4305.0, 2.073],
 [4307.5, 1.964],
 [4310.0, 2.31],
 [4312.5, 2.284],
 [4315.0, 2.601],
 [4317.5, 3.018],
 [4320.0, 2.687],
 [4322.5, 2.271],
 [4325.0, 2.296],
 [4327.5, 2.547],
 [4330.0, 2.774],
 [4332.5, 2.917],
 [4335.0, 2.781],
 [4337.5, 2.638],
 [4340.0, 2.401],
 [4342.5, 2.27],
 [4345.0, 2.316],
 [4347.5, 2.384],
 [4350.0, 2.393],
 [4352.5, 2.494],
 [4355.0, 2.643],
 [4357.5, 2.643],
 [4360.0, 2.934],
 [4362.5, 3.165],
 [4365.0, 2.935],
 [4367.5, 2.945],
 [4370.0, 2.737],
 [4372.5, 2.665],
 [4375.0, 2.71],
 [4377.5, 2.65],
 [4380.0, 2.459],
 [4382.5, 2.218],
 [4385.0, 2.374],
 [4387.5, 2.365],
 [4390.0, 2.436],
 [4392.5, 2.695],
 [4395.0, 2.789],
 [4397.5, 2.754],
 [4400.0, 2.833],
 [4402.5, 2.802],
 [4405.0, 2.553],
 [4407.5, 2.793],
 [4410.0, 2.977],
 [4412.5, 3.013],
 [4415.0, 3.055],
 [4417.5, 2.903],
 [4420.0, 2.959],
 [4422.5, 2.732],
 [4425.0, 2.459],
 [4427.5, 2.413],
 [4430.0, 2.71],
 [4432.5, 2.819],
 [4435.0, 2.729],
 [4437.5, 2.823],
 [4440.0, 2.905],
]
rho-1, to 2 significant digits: 3.7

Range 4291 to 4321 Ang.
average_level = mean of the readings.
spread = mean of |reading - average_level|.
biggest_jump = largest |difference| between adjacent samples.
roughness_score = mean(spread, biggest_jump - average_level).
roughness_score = -0.87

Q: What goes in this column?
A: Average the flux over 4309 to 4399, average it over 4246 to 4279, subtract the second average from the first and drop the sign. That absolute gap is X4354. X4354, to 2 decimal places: 0.21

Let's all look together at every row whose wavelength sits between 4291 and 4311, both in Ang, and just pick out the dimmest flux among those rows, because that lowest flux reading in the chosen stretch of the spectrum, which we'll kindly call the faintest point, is 1.964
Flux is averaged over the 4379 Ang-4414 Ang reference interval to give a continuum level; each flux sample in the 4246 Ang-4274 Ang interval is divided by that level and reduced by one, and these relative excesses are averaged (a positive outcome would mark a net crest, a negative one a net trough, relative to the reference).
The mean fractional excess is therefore -0.103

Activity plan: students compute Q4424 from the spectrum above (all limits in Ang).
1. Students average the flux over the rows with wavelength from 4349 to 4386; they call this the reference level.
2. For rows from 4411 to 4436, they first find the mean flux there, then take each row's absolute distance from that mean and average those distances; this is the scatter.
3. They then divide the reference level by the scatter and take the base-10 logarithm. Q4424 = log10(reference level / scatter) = 1.19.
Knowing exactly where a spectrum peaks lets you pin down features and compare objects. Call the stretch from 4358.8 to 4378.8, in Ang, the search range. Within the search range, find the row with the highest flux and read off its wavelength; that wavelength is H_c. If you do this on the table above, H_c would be 4362.5 Ang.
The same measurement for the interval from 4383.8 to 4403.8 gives 4400.0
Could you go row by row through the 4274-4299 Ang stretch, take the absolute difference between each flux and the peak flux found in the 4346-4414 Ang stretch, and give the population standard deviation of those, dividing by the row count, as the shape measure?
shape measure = 0.187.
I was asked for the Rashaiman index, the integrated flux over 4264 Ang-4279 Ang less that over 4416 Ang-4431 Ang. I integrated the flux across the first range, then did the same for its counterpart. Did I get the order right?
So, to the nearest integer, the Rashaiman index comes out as -6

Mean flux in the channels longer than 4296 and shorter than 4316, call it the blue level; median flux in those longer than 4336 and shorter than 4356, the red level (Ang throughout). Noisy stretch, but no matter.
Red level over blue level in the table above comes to 1.06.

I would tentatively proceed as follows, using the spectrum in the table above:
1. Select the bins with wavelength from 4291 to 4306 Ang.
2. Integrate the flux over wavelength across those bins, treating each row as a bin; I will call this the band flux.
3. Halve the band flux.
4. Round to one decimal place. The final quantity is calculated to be 16.8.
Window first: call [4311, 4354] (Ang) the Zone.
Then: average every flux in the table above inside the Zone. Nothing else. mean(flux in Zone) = 2.53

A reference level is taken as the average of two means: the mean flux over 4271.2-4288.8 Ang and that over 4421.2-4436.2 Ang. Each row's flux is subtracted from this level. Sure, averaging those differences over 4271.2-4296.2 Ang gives 0.135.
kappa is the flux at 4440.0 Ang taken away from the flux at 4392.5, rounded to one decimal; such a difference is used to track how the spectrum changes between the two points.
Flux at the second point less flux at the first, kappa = -0.2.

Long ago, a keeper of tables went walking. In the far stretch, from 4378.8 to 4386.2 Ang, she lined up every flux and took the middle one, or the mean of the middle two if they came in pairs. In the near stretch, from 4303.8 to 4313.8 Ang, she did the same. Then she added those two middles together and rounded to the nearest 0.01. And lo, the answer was 4.55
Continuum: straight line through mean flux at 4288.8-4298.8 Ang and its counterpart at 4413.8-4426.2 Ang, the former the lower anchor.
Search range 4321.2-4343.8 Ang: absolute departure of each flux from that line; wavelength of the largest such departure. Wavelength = 4332.5 Ang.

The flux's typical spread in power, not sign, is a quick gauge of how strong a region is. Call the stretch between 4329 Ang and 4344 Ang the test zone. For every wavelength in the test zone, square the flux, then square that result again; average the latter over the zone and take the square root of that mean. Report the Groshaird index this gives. 7.1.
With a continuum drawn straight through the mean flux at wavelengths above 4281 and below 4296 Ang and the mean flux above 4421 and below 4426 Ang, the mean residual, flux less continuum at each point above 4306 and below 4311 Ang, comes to -0.4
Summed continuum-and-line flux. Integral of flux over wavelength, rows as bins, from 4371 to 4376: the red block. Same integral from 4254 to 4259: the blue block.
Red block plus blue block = 25.6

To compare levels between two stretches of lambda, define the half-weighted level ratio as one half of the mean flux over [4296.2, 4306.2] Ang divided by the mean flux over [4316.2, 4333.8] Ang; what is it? 0.42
